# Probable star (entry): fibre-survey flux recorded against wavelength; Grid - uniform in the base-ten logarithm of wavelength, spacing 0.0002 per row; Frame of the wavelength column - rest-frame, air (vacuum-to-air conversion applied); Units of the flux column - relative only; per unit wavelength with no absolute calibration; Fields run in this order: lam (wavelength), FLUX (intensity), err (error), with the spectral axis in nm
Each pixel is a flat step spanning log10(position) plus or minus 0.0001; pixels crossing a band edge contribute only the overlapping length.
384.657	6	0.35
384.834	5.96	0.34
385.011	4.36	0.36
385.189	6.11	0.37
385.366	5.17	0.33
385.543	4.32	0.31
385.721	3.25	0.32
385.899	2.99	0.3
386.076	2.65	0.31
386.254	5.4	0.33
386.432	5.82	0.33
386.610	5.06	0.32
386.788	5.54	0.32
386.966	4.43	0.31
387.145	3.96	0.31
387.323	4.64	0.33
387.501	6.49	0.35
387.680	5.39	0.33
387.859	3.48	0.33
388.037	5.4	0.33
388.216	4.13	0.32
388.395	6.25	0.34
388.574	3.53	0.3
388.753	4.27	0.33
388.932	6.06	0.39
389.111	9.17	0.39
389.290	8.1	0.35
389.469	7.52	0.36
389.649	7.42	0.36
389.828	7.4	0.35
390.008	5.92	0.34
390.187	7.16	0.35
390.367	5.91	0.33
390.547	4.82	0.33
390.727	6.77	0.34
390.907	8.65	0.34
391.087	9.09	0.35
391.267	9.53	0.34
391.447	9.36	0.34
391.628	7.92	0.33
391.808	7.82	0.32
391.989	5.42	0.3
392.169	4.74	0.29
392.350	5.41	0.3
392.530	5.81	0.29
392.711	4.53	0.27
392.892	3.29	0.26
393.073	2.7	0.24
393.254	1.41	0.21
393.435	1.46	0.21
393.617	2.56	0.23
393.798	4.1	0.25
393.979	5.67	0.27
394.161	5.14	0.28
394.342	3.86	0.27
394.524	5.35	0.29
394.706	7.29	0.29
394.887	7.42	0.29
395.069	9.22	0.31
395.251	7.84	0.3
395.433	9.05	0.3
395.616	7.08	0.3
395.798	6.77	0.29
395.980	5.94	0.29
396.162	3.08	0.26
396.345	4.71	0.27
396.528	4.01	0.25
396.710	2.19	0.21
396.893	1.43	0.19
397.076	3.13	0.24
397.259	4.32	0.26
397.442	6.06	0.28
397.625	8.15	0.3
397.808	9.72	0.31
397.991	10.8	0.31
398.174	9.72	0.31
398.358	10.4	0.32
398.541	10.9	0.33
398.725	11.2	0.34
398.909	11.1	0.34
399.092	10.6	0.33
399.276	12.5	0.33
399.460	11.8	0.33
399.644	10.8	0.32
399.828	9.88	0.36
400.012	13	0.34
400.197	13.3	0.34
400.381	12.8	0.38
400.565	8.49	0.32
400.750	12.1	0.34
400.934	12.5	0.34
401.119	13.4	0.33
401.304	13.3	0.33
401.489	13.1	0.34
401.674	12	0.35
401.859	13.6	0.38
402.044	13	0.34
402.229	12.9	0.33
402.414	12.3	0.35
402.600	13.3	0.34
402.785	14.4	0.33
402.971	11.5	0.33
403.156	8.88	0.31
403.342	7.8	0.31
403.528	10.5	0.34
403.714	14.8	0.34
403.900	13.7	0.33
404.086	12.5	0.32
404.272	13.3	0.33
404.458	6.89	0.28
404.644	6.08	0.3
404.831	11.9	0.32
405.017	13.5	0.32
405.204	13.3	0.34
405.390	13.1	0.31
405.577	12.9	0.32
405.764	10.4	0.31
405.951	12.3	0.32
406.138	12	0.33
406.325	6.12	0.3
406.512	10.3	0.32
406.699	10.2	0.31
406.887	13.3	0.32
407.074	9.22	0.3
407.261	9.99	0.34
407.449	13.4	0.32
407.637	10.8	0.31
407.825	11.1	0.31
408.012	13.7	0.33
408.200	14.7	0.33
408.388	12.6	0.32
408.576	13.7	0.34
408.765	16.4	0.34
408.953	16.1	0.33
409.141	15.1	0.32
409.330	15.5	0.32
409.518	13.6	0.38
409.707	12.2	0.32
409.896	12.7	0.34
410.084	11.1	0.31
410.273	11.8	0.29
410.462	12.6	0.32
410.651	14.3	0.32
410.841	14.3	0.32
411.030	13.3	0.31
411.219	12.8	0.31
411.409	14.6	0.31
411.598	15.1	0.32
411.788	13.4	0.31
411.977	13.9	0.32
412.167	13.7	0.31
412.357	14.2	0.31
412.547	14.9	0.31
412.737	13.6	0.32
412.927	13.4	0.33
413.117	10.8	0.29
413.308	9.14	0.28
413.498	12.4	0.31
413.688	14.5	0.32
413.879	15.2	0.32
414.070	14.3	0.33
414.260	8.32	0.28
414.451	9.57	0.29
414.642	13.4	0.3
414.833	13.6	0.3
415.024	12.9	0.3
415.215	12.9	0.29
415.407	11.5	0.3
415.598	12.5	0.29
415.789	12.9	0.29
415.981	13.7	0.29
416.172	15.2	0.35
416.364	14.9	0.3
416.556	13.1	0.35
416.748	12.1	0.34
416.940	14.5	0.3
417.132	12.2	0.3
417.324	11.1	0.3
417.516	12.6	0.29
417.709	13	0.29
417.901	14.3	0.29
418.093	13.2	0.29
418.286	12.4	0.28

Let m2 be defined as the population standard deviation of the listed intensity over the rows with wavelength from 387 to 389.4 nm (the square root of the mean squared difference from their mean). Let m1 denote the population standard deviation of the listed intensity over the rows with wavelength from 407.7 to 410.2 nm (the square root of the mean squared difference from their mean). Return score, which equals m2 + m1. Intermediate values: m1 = 1.7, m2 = 1.7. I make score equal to 3.37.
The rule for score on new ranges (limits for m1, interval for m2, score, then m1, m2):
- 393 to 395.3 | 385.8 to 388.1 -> 3.53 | 2.4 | 1.1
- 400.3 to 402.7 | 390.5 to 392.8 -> 3.08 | 1.3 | 1.8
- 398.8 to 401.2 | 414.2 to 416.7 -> 3.25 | 1.4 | 1.8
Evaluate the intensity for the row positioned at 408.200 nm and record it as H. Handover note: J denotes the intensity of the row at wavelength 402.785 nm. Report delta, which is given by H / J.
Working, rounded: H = 14.7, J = 14.4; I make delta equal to 1.0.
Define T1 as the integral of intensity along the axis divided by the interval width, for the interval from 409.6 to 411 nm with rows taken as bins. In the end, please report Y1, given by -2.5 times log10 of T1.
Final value -2.8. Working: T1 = 13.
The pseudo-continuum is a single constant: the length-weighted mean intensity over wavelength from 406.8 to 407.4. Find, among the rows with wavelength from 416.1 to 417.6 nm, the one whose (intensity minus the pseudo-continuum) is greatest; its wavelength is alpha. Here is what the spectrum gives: 416.172 nm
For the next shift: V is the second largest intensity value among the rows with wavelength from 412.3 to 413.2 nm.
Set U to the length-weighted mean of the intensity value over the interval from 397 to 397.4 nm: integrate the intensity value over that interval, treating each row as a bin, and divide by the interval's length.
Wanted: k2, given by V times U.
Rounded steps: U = 4.0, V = 14.2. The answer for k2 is 57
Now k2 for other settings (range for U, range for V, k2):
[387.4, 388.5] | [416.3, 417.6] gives 75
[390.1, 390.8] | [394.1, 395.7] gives 56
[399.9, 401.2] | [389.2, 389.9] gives 92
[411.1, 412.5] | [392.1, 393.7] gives 76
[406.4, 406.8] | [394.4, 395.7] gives 91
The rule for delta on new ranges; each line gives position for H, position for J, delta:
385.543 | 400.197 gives 0.3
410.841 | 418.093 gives 1.1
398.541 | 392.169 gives 2.3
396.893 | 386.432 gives 0.2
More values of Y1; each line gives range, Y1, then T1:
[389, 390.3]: -2.2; 7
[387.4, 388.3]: -1.7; 5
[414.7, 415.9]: -2.8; 13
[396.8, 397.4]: -1.3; 3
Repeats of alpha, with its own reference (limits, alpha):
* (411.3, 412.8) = 411.598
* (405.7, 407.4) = 406.887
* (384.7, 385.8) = 385.189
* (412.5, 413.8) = 412.547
